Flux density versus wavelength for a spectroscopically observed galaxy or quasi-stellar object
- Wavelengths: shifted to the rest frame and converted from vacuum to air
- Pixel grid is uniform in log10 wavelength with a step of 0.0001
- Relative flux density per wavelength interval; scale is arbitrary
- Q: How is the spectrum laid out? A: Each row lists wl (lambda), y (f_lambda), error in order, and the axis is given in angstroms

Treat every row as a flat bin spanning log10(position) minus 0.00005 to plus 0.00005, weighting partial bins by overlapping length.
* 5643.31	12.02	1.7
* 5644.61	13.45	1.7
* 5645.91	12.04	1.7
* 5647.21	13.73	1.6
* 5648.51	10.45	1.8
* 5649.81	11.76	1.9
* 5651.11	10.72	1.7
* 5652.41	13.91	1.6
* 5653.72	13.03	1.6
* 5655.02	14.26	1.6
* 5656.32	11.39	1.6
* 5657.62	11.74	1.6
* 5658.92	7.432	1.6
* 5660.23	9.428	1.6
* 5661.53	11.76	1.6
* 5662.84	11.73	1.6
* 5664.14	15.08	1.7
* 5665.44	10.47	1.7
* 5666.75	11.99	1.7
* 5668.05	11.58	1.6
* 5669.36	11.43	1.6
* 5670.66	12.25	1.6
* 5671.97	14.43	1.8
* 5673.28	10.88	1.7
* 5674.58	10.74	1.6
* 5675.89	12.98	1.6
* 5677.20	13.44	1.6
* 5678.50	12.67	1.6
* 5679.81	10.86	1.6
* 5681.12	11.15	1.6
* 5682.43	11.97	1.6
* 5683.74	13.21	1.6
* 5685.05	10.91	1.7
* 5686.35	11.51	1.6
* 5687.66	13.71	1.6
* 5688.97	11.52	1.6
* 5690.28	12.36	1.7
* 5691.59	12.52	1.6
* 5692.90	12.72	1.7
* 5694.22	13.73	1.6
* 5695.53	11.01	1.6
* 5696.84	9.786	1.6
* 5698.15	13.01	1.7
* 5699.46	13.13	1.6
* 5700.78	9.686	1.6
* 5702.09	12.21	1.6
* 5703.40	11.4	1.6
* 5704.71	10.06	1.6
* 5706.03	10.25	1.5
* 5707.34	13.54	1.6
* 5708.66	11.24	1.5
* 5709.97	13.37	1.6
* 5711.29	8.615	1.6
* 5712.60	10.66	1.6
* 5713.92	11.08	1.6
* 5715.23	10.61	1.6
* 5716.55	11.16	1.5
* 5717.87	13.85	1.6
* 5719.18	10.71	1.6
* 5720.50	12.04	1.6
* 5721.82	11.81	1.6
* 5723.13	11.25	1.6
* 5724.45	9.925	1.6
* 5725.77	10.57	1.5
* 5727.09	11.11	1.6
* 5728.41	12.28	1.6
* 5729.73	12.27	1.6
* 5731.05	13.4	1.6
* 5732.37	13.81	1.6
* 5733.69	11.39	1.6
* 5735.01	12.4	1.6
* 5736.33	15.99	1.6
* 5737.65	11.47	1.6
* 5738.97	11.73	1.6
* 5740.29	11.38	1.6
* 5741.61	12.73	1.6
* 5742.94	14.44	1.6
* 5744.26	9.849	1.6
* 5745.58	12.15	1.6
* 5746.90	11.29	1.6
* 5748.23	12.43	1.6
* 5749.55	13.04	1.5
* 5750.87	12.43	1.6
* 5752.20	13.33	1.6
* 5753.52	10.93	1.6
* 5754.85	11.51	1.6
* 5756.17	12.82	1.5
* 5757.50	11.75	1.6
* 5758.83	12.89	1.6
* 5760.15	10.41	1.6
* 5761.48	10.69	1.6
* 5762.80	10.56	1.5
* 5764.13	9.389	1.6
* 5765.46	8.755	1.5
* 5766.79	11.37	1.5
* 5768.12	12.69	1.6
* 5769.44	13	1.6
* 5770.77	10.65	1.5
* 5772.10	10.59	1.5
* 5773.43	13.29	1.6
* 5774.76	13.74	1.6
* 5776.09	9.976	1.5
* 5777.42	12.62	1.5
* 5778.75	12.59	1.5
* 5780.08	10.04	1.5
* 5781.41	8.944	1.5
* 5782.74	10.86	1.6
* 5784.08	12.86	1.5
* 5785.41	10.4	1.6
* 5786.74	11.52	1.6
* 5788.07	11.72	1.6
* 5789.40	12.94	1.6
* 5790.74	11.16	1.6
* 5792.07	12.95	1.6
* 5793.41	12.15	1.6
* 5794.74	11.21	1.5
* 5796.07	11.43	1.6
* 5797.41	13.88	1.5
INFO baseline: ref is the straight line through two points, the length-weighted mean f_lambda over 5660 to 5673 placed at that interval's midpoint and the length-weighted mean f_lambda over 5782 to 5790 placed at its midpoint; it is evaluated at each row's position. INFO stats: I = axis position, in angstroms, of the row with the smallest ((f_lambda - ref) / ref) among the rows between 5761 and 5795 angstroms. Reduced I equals 5765.46 angstroms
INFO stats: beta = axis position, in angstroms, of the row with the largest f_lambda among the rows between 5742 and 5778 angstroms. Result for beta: 5742.94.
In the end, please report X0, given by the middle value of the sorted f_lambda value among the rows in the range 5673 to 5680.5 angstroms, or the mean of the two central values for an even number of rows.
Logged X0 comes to 11.8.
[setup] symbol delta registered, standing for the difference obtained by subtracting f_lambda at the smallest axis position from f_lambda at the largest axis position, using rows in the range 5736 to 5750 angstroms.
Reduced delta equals -3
